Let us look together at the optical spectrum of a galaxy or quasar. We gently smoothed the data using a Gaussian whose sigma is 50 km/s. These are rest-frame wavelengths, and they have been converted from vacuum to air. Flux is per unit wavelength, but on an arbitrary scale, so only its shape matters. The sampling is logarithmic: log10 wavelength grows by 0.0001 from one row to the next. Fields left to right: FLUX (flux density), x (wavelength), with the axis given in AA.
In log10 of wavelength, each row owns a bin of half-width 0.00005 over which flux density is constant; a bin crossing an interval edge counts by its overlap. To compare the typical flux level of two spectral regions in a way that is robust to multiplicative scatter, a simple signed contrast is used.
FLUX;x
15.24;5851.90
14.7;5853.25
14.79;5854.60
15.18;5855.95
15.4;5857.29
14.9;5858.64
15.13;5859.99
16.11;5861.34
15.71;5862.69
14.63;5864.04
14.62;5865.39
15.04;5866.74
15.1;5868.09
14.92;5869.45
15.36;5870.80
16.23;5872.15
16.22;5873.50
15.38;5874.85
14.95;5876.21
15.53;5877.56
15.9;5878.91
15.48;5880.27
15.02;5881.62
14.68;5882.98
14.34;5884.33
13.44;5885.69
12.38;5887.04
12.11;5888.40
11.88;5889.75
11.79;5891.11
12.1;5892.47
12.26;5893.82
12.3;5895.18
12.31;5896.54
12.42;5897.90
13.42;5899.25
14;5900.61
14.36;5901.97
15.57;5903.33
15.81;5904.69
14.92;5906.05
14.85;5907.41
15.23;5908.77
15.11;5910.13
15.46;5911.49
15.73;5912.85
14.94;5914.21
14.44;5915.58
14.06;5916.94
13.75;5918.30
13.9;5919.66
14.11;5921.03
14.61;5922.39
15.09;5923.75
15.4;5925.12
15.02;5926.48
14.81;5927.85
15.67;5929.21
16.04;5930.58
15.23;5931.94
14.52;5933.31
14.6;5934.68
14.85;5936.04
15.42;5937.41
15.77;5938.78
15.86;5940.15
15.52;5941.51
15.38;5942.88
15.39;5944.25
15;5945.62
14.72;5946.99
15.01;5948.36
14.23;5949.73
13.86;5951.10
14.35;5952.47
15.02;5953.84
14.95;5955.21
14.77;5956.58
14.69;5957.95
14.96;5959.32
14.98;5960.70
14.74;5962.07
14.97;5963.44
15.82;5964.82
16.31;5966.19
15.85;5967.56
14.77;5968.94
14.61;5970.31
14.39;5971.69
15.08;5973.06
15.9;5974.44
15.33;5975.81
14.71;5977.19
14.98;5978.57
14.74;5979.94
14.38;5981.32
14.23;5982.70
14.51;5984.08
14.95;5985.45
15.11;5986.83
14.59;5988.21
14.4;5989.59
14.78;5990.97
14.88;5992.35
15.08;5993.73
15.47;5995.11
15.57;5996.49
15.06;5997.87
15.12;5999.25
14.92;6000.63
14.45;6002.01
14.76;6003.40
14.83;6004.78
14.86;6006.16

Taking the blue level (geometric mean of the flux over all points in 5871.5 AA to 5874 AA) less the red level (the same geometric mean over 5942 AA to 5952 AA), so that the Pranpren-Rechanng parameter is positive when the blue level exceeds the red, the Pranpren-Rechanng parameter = 1.4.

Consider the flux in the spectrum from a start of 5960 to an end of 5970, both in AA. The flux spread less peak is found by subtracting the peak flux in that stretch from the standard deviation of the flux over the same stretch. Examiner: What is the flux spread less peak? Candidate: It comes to -15.7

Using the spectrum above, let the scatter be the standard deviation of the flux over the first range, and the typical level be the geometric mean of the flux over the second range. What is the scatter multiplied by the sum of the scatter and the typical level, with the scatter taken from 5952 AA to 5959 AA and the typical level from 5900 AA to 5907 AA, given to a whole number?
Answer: 4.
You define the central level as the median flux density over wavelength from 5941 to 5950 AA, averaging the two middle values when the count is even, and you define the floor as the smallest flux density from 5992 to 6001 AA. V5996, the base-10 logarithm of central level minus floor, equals -0.89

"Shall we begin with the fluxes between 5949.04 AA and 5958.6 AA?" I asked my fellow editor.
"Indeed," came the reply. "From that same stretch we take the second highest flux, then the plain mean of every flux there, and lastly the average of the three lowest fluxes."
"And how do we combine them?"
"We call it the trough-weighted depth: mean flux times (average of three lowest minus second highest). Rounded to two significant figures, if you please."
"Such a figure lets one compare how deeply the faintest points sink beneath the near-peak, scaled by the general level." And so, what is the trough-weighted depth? -12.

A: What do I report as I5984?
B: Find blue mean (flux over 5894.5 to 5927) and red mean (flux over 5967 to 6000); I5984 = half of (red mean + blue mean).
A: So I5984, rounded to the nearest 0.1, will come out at 14.7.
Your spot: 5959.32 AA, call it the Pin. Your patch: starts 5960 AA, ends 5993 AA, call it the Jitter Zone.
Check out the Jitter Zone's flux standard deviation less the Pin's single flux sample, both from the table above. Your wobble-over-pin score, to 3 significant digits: -14.4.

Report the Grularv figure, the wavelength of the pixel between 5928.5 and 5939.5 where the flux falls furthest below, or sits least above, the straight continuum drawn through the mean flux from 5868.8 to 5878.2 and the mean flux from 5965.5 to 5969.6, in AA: 5933.31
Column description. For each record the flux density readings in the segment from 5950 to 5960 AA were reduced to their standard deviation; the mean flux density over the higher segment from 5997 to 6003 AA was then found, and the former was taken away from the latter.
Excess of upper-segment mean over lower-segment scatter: 14.5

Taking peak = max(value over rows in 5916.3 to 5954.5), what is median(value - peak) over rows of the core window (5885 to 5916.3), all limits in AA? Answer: -2.04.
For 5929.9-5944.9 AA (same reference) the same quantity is -0.65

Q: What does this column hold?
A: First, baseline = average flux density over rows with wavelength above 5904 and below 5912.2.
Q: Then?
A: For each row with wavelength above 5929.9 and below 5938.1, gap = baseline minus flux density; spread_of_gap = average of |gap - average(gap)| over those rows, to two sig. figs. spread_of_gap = 0.45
